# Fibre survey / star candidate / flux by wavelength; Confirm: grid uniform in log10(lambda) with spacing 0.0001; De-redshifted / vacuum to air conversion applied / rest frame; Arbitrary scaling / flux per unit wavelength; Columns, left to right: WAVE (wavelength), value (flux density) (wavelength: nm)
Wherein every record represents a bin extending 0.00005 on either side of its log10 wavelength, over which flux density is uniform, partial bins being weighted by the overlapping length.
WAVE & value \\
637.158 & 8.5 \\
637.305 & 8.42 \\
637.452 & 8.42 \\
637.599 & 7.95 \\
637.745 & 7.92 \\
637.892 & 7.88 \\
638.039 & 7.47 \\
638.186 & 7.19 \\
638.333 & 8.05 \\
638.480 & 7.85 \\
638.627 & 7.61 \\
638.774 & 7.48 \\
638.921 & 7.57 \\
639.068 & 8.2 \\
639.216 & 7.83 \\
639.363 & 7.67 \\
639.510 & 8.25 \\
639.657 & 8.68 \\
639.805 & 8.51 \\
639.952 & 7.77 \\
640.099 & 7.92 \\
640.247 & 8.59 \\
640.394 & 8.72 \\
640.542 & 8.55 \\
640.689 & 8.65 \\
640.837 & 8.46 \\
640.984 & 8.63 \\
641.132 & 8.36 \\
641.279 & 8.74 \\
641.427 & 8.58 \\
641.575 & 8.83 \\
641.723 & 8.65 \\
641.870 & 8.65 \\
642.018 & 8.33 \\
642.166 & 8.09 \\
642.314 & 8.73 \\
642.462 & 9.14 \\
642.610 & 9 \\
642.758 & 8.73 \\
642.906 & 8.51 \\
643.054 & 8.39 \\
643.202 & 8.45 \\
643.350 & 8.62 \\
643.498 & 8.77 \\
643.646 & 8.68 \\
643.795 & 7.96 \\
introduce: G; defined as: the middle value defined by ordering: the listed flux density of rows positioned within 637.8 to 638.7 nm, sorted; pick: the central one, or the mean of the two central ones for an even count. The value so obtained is 7.73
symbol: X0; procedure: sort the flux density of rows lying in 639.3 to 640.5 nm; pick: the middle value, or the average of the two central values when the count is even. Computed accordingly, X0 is 8.4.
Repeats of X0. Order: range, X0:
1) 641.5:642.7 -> 8.7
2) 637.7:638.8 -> 7.7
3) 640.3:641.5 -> 8.6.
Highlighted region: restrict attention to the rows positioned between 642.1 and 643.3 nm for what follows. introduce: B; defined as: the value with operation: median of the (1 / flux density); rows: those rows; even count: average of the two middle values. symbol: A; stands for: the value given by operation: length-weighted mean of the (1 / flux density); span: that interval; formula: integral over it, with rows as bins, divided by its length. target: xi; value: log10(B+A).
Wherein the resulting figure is -0.634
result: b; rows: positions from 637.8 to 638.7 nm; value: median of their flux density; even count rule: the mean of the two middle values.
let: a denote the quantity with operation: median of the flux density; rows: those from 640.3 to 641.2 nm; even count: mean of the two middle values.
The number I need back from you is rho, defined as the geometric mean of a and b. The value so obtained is 8.15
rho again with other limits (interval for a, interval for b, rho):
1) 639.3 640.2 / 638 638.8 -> 7.81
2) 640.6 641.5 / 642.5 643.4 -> 8.58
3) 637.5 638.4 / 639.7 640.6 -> 8.21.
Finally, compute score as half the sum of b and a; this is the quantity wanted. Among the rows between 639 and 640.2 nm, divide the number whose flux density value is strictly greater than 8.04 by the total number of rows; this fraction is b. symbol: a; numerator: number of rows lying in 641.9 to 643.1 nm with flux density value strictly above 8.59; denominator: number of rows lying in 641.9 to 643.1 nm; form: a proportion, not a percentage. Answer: 0.50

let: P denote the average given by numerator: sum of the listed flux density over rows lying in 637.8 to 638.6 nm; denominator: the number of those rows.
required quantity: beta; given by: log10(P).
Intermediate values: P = 7.7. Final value 0.886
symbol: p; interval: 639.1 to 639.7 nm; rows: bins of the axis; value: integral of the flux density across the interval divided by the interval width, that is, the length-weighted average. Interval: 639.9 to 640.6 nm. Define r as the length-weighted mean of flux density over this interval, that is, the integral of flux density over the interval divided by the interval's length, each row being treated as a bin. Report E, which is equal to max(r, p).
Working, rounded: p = 8.1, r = 8.3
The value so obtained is 8.32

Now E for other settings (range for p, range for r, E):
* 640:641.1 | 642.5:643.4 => 8.64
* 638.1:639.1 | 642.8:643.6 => 8.57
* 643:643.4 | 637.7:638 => 8.49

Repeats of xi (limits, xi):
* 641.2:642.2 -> -0.634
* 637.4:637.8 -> -0.603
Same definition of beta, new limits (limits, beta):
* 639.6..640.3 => 0.919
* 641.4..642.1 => 0.935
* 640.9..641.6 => 0.936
